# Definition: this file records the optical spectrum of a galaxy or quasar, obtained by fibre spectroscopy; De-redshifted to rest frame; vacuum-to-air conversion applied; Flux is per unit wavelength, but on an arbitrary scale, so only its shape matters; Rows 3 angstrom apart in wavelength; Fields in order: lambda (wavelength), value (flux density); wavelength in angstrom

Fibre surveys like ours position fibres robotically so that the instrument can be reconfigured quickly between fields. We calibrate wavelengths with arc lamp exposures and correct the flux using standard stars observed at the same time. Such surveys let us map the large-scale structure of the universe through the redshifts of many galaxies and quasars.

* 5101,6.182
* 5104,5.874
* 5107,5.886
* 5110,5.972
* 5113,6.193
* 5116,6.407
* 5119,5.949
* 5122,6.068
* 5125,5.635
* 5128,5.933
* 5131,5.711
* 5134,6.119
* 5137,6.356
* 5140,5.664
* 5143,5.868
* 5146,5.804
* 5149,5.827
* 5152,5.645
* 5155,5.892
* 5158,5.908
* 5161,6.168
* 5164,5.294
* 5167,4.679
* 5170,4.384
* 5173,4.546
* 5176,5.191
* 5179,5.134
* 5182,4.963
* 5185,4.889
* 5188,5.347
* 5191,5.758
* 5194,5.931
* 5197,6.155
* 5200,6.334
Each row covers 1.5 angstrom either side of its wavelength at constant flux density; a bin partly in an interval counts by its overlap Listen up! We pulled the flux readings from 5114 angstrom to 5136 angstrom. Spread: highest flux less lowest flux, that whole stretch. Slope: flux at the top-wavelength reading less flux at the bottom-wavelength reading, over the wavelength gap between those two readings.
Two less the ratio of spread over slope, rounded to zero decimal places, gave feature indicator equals 50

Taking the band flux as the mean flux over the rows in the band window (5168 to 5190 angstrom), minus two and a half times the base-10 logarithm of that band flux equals -1.73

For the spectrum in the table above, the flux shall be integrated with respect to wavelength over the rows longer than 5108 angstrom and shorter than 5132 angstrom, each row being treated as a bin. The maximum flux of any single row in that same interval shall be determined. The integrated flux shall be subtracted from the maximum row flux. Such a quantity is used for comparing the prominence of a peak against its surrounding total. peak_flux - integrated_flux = -137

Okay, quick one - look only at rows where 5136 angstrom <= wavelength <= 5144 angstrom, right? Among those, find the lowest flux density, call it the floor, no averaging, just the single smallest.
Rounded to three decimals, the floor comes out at 5.664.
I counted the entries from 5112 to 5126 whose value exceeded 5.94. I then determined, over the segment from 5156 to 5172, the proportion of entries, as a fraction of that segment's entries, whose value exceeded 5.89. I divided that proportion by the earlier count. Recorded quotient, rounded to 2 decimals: 0.10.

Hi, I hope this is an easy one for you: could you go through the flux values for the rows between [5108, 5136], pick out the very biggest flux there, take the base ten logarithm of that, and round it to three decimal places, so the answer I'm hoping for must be 0.807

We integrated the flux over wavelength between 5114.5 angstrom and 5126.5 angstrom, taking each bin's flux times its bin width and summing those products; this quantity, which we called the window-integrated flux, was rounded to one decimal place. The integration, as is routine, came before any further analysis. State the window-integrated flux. 72.2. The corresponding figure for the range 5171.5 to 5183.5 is 59.5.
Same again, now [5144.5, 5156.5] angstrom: 69.5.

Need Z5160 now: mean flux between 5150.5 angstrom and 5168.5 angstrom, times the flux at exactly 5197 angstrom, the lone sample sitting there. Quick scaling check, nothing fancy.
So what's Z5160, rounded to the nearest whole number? 34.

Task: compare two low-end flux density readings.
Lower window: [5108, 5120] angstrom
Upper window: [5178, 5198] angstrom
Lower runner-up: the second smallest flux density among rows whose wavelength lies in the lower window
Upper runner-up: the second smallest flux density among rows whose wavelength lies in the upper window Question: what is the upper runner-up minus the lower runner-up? -1.01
